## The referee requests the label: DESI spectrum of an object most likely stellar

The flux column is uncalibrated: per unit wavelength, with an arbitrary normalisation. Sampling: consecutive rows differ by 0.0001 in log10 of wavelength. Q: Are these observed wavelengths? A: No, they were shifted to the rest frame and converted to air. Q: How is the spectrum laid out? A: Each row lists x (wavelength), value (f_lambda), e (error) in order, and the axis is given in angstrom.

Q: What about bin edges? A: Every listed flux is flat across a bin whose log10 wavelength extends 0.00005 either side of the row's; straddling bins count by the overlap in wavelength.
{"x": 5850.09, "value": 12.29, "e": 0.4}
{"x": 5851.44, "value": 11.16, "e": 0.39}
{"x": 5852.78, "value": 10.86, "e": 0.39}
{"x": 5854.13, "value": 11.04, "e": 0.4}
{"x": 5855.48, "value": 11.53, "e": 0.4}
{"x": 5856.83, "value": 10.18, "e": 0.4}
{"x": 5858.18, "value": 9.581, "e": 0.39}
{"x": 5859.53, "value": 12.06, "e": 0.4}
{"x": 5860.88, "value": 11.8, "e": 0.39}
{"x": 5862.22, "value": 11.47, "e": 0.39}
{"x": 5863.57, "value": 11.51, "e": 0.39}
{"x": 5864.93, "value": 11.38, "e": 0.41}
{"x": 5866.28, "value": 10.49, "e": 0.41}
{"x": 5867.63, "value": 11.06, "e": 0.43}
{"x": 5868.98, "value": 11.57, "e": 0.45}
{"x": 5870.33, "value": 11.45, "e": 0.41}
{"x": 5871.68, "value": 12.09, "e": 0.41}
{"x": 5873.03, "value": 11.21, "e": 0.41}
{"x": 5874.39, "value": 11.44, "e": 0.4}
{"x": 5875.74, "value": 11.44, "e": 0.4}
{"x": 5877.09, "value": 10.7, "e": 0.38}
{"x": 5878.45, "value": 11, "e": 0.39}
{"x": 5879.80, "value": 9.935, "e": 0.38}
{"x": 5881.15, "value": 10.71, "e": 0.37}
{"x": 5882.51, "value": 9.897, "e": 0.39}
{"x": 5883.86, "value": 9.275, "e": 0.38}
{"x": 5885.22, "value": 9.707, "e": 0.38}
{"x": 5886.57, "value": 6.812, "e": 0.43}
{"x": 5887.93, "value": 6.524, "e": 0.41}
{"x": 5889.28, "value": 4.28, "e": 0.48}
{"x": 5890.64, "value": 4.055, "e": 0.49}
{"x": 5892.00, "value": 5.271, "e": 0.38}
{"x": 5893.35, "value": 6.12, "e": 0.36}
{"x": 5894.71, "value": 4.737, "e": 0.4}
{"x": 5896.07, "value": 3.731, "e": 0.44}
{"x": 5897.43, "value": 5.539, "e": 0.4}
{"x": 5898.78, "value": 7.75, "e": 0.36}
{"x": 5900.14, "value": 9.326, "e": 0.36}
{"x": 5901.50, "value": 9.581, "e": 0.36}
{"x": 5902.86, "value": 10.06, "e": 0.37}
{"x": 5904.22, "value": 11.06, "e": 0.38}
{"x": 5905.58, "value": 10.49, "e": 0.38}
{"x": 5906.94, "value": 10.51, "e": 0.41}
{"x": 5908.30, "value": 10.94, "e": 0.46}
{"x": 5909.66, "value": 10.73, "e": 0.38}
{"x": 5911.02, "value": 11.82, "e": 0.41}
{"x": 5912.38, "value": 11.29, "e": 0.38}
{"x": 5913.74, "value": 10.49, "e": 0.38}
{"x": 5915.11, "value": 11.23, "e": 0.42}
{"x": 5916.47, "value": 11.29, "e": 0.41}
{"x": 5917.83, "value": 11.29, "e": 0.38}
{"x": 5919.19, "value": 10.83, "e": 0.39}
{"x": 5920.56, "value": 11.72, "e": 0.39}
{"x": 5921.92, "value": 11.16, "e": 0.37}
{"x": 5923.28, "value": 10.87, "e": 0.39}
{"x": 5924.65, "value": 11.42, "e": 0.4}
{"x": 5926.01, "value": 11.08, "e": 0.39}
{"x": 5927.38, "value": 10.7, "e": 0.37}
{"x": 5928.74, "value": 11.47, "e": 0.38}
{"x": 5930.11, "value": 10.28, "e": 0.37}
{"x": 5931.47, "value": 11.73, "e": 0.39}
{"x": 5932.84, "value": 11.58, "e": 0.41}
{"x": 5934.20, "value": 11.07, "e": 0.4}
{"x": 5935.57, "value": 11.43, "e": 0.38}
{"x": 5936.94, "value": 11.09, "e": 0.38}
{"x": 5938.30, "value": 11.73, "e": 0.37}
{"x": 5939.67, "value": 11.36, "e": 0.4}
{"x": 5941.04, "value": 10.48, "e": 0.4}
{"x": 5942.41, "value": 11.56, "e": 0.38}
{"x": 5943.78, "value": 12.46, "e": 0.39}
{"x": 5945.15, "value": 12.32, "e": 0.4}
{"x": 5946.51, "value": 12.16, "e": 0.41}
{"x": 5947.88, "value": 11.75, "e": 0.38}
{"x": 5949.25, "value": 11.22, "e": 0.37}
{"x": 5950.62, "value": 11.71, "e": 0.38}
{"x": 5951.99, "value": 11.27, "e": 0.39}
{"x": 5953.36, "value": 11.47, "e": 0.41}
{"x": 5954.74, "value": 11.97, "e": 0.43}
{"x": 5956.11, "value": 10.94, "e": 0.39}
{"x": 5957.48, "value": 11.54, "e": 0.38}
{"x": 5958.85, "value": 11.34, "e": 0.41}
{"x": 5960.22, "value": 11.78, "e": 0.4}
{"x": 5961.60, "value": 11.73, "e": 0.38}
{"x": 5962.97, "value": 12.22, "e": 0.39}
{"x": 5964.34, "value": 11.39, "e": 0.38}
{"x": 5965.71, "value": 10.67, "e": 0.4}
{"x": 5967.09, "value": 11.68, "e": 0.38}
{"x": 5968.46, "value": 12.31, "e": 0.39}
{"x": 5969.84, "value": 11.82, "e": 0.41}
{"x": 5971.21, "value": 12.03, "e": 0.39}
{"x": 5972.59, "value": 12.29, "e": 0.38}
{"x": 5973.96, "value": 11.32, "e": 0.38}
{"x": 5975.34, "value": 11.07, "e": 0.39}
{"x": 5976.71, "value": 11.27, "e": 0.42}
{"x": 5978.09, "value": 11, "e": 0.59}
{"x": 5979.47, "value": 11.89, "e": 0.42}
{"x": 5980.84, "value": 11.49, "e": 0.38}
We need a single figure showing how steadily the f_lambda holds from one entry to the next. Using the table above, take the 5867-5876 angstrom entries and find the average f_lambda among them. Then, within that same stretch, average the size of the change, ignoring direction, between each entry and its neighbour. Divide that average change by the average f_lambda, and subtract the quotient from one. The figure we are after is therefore 0.965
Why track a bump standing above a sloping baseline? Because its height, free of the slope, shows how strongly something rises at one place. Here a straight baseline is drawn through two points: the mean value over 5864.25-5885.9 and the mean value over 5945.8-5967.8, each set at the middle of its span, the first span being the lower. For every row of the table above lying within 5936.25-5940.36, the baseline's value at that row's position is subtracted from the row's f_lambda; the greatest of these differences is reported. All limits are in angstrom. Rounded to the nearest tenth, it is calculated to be 0.3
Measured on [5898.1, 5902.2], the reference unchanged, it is -1.5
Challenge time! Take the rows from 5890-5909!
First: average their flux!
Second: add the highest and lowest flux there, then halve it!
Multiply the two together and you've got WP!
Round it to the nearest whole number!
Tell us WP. 58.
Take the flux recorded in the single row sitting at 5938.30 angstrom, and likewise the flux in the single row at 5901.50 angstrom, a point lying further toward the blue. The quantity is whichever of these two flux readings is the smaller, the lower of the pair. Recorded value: 9.6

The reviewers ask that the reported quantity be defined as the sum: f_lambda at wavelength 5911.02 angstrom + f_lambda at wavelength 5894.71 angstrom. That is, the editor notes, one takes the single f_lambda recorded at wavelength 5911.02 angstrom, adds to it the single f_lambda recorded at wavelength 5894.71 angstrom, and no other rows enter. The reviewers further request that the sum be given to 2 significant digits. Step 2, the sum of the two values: 17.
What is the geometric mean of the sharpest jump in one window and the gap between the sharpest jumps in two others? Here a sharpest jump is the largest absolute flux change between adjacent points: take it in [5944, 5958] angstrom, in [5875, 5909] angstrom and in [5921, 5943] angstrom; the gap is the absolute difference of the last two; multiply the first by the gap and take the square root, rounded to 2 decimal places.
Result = 1.22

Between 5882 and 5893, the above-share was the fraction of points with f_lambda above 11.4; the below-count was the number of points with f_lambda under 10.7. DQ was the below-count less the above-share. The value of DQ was 8.0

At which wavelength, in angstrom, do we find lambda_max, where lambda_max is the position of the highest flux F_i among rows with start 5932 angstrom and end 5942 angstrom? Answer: 5938.30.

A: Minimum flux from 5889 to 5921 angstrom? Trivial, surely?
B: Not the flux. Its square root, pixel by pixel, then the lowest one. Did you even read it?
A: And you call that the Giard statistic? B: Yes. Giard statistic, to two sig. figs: 1.9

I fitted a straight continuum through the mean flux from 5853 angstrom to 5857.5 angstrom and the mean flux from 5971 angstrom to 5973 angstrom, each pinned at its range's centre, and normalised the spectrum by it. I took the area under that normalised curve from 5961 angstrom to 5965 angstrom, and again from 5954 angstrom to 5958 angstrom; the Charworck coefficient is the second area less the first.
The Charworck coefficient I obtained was -0.1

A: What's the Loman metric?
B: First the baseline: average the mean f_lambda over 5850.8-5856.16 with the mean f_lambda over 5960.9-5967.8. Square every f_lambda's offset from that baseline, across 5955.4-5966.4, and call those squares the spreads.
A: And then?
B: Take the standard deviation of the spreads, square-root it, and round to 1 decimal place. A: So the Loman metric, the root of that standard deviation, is 0.5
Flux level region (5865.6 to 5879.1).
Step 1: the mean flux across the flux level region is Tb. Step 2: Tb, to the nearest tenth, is 11.2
